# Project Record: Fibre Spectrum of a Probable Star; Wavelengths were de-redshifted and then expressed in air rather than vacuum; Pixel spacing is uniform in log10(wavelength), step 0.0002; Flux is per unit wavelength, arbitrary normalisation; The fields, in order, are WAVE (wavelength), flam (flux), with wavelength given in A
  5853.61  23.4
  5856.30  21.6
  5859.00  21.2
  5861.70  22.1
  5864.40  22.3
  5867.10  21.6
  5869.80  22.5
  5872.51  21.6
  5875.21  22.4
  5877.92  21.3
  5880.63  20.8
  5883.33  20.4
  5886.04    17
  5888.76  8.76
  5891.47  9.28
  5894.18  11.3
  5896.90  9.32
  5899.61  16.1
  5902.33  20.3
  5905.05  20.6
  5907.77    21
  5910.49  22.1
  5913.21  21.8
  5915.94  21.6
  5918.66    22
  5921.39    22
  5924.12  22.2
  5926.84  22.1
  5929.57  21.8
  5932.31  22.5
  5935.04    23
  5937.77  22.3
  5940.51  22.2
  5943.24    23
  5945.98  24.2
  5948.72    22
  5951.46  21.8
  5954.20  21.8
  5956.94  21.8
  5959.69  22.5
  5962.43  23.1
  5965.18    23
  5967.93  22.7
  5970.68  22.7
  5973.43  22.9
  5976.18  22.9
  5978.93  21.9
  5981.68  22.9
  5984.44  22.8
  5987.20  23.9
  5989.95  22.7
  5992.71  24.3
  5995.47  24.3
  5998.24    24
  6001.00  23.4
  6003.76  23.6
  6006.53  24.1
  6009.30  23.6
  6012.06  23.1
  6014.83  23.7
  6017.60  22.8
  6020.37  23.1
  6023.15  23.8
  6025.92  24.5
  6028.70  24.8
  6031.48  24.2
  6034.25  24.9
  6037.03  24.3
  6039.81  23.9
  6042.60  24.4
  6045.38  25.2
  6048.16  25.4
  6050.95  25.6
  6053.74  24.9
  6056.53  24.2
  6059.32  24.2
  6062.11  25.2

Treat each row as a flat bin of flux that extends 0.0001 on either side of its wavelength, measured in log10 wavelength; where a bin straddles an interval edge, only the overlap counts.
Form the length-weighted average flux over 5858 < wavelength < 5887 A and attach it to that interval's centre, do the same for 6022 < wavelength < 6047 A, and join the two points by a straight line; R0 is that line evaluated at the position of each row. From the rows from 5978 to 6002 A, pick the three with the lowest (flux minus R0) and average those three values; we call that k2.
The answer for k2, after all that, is -1.0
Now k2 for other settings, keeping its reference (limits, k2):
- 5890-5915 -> -11.7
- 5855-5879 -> 0.2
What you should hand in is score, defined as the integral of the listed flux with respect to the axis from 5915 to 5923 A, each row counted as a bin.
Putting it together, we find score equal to 175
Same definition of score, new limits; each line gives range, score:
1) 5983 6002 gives 449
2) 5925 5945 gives 449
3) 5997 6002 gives 119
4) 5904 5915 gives 235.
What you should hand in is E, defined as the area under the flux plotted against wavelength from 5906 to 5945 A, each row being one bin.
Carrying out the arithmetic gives 863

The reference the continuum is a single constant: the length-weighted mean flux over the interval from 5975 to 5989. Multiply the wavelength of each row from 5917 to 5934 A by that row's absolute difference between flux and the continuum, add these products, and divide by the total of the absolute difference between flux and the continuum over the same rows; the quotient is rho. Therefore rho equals 5925.0 A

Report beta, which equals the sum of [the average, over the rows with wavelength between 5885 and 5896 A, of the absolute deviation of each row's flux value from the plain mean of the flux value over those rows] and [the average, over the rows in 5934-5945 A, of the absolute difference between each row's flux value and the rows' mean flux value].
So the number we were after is 3.08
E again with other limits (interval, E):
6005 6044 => 934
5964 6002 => 880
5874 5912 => 653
